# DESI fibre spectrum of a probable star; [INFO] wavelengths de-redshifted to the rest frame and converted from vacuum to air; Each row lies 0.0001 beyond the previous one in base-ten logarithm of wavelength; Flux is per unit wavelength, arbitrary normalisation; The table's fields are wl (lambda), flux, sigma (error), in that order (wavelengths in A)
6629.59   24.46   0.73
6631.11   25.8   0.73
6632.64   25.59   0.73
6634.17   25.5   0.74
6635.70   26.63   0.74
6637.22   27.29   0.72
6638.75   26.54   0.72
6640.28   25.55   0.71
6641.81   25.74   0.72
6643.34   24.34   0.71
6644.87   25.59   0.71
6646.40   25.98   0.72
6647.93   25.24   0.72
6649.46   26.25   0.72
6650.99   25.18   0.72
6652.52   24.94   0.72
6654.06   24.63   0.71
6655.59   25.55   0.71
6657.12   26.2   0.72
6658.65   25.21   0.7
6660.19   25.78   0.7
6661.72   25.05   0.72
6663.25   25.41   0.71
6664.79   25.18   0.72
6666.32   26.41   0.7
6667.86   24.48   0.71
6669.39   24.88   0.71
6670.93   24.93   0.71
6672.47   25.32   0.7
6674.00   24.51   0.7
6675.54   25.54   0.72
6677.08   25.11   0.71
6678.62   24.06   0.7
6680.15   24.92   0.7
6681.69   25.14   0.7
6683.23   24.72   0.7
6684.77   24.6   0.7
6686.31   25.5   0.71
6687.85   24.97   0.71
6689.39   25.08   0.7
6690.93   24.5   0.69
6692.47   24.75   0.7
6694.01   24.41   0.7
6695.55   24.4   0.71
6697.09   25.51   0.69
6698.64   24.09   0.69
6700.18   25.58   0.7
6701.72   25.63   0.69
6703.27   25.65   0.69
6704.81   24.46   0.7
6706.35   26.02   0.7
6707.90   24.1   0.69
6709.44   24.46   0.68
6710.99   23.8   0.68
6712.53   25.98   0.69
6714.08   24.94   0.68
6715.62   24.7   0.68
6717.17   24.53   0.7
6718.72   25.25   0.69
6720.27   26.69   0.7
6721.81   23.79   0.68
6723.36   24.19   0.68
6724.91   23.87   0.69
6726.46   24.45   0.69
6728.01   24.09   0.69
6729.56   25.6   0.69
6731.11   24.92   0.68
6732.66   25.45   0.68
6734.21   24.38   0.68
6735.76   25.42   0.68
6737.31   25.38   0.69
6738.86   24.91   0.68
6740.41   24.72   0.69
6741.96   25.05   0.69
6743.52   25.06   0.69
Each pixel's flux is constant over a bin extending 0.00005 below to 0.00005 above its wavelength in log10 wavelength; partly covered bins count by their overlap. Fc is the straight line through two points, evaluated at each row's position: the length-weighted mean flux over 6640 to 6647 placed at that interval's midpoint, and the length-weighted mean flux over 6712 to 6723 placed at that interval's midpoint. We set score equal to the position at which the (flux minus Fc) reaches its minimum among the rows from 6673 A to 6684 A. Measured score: 6678.62 A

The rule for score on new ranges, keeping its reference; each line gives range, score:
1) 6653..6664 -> 6654.06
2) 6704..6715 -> 6710.99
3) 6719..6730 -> 6721.81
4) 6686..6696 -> 6695.55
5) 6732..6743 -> 6734.21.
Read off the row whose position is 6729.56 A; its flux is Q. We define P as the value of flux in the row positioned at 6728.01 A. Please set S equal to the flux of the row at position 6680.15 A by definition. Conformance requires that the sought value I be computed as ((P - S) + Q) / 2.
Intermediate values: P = 24.09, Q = 25.6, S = 24.92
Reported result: 12.4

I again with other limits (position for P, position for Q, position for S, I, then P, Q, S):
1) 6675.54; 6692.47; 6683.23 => 12.8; 25.54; 24.75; 24.72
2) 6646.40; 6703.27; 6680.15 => 13.4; 25.98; 25.65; 24.92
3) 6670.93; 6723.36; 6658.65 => 12.0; 24.93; 24.19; 25.21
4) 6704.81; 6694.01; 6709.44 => 12.2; 24.46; 24.41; 24.46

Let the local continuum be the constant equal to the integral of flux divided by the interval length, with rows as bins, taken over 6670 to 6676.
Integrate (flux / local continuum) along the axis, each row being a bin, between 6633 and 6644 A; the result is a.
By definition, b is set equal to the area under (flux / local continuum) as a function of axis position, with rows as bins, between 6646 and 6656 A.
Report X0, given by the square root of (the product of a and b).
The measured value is 10.7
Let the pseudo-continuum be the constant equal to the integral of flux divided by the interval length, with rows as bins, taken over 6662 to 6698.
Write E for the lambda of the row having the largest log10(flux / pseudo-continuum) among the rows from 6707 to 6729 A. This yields 6720.27 A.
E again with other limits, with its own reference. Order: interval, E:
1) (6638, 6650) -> 6638.75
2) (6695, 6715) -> 6706.35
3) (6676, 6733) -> 6720.27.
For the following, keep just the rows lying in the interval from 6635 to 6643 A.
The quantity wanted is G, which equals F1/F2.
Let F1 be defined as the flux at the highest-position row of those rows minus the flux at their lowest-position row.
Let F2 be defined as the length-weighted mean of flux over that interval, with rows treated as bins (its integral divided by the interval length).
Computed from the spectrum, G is -0.03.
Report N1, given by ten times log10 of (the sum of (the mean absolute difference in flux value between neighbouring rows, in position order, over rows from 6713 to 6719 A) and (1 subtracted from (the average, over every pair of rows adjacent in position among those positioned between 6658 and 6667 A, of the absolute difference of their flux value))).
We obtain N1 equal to -32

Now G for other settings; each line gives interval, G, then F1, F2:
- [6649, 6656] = -0.03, -0.7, 25.2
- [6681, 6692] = -0.03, -0.6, 24.9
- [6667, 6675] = 0.00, 0.0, 24.9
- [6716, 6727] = 0.00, -0.1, 24.7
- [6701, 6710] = -0.05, -1.2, 25.1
